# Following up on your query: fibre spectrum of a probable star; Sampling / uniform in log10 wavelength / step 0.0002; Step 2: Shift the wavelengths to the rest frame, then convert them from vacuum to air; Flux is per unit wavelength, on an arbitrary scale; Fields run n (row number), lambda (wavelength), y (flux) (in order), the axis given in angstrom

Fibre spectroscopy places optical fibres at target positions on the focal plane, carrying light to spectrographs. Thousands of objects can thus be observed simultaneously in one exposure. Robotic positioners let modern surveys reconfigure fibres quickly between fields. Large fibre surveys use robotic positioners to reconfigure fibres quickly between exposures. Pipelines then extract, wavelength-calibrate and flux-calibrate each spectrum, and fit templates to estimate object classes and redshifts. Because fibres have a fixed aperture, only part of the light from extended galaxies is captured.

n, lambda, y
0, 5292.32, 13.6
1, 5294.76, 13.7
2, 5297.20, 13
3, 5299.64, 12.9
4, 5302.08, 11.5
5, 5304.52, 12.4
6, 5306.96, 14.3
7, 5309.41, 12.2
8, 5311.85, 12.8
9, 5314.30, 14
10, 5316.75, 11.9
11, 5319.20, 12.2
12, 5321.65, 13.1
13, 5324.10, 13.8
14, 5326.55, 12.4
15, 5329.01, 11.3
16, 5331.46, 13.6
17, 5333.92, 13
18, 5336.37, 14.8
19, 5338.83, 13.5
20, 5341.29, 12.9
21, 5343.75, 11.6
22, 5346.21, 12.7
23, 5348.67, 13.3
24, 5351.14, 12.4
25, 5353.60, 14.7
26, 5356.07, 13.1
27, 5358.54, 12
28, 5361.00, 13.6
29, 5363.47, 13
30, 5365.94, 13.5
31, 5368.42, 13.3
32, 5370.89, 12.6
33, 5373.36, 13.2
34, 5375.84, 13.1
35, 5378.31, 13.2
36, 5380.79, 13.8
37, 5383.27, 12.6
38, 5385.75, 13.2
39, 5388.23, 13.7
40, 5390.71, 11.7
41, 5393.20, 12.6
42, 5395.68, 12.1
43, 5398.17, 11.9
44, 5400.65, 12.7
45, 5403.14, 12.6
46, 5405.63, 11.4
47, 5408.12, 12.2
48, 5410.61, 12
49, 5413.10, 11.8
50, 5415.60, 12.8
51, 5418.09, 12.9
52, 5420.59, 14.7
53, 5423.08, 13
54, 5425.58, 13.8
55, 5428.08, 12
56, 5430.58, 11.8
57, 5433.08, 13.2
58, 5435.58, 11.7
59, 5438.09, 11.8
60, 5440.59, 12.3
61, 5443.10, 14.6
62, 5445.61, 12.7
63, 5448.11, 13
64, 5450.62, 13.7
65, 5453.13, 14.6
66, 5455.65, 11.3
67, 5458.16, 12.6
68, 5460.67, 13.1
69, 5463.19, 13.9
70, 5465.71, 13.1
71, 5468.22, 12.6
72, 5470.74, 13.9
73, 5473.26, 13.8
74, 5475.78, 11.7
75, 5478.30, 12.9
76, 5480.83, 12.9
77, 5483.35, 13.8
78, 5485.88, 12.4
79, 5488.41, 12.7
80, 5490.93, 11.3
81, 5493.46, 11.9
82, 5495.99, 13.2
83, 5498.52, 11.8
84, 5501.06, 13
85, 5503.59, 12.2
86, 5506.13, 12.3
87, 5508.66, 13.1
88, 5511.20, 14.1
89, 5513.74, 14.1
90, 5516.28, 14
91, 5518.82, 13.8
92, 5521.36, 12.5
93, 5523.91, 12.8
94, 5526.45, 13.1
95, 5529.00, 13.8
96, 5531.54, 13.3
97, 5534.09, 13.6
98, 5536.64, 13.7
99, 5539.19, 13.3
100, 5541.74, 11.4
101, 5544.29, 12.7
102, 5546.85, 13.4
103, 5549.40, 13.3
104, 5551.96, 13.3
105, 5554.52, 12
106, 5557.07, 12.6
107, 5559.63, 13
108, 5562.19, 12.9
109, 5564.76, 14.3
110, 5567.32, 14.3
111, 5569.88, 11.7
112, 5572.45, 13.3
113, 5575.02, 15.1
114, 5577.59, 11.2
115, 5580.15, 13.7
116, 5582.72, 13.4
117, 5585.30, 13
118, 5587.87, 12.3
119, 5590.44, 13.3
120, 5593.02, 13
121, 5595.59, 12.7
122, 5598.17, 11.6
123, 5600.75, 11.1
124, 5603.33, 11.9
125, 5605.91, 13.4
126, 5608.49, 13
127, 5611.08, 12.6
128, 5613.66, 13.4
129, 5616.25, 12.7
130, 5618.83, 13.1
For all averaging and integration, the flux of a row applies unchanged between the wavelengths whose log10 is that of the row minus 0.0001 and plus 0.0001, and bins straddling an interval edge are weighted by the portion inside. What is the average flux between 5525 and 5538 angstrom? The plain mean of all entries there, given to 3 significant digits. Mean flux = 13.5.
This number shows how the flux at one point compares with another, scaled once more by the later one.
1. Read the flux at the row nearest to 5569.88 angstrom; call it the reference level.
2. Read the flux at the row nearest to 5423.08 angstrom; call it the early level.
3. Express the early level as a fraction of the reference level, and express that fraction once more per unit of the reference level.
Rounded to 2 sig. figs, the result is 0.095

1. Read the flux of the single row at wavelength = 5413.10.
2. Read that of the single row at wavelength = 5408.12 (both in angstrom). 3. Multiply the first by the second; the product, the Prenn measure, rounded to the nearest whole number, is 144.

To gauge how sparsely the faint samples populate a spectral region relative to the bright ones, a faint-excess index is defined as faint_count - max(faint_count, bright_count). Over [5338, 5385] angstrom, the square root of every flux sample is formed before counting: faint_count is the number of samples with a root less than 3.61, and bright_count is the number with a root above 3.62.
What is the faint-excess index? -1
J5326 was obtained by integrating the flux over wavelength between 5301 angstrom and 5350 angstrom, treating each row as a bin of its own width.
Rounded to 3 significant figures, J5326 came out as 631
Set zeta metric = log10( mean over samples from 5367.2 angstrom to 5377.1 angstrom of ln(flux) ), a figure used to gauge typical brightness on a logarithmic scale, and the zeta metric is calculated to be 0.410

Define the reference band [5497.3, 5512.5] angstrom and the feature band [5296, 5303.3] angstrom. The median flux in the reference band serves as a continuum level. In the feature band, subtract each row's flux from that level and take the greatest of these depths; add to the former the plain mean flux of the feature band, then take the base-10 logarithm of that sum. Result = 1.134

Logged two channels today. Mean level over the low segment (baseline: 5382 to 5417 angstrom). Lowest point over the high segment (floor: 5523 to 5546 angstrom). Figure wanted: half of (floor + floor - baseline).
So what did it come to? 5.21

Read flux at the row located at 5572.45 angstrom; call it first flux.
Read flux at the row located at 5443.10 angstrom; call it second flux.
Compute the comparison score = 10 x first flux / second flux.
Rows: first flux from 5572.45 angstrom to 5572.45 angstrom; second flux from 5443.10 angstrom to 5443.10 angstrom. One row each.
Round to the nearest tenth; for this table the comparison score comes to 9.1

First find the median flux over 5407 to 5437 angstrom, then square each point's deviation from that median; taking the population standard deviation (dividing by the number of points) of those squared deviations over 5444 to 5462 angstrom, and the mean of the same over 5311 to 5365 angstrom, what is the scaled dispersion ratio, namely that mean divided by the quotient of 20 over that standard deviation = 0.075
